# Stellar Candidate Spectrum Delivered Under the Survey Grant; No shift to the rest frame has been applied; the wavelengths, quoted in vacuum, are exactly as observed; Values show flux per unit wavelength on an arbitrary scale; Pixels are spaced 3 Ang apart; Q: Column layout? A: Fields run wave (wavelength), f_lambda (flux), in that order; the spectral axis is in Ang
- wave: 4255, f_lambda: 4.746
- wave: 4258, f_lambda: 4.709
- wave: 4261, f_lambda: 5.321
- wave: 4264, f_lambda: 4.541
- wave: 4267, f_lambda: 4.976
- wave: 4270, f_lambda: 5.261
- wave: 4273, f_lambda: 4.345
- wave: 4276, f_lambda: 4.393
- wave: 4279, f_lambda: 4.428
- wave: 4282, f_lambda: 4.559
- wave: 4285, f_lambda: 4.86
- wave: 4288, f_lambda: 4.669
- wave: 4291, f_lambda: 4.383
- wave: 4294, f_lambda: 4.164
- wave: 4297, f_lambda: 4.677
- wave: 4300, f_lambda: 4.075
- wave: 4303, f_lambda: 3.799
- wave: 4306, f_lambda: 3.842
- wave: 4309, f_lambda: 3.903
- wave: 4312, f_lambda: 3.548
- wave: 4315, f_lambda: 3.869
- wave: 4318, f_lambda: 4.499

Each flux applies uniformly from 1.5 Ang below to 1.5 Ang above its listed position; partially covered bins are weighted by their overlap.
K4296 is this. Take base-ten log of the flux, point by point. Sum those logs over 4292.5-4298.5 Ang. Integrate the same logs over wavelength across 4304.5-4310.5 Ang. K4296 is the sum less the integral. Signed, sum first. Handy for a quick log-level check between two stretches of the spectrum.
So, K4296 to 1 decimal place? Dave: -2.2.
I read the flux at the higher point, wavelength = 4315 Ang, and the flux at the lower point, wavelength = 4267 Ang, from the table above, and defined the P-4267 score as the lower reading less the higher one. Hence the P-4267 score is 1.1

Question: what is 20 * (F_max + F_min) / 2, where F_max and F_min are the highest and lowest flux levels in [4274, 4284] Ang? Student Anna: 89.5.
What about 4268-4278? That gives 96.1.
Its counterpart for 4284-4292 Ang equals 92.4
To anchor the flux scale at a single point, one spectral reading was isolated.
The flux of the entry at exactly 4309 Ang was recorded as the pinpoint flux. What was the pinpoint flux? 3.903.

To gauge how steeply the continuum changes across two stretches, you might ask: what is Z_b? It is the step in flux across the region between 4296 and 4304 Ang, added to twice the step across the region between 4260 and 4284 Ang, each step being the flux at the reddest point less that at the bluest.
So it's -2.4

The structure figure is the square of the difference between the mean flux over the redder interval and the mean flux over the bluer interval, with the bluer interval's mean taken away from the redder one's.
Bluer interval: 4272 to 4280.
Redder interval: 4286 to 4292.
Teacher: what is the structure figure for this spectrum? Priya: 0.0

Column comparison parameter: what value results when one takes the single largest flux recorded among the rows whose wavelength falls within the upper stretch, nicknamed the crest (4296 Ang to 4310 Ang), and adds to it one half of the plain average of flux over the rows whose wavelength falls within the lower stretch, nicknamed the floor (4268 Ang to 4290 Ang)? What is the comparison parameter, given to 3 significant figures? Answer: 7.00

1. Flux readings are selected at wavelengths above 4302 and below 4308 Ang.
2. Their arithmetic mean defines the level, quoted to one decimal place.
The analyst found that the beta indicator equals 3.8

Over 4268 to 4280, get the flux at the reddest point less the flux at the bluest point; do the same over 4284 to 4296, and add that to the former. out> -1.53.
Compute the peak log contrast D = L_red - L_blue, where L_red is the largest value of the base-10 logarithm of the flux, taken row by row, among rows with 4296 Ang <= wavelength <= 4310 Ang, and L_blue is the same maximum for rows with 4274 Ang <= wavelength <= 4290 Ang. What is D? -0.017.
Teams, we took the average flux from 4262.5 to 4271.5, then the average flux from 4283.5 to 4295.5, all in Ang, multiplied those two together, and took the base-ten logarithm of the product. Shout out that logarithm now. 1.35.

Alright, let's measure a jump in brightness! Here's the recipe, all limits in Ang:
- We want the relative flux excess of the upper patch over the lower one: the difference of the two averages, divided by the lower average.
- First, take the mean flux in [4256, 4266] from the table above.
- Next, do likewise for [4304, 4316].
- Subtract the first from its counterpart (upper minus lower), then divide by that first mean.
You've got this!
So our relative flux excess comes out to -0.220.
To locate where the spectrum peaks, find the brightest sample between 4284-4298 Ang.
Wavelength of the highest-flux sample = 4285 Ang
